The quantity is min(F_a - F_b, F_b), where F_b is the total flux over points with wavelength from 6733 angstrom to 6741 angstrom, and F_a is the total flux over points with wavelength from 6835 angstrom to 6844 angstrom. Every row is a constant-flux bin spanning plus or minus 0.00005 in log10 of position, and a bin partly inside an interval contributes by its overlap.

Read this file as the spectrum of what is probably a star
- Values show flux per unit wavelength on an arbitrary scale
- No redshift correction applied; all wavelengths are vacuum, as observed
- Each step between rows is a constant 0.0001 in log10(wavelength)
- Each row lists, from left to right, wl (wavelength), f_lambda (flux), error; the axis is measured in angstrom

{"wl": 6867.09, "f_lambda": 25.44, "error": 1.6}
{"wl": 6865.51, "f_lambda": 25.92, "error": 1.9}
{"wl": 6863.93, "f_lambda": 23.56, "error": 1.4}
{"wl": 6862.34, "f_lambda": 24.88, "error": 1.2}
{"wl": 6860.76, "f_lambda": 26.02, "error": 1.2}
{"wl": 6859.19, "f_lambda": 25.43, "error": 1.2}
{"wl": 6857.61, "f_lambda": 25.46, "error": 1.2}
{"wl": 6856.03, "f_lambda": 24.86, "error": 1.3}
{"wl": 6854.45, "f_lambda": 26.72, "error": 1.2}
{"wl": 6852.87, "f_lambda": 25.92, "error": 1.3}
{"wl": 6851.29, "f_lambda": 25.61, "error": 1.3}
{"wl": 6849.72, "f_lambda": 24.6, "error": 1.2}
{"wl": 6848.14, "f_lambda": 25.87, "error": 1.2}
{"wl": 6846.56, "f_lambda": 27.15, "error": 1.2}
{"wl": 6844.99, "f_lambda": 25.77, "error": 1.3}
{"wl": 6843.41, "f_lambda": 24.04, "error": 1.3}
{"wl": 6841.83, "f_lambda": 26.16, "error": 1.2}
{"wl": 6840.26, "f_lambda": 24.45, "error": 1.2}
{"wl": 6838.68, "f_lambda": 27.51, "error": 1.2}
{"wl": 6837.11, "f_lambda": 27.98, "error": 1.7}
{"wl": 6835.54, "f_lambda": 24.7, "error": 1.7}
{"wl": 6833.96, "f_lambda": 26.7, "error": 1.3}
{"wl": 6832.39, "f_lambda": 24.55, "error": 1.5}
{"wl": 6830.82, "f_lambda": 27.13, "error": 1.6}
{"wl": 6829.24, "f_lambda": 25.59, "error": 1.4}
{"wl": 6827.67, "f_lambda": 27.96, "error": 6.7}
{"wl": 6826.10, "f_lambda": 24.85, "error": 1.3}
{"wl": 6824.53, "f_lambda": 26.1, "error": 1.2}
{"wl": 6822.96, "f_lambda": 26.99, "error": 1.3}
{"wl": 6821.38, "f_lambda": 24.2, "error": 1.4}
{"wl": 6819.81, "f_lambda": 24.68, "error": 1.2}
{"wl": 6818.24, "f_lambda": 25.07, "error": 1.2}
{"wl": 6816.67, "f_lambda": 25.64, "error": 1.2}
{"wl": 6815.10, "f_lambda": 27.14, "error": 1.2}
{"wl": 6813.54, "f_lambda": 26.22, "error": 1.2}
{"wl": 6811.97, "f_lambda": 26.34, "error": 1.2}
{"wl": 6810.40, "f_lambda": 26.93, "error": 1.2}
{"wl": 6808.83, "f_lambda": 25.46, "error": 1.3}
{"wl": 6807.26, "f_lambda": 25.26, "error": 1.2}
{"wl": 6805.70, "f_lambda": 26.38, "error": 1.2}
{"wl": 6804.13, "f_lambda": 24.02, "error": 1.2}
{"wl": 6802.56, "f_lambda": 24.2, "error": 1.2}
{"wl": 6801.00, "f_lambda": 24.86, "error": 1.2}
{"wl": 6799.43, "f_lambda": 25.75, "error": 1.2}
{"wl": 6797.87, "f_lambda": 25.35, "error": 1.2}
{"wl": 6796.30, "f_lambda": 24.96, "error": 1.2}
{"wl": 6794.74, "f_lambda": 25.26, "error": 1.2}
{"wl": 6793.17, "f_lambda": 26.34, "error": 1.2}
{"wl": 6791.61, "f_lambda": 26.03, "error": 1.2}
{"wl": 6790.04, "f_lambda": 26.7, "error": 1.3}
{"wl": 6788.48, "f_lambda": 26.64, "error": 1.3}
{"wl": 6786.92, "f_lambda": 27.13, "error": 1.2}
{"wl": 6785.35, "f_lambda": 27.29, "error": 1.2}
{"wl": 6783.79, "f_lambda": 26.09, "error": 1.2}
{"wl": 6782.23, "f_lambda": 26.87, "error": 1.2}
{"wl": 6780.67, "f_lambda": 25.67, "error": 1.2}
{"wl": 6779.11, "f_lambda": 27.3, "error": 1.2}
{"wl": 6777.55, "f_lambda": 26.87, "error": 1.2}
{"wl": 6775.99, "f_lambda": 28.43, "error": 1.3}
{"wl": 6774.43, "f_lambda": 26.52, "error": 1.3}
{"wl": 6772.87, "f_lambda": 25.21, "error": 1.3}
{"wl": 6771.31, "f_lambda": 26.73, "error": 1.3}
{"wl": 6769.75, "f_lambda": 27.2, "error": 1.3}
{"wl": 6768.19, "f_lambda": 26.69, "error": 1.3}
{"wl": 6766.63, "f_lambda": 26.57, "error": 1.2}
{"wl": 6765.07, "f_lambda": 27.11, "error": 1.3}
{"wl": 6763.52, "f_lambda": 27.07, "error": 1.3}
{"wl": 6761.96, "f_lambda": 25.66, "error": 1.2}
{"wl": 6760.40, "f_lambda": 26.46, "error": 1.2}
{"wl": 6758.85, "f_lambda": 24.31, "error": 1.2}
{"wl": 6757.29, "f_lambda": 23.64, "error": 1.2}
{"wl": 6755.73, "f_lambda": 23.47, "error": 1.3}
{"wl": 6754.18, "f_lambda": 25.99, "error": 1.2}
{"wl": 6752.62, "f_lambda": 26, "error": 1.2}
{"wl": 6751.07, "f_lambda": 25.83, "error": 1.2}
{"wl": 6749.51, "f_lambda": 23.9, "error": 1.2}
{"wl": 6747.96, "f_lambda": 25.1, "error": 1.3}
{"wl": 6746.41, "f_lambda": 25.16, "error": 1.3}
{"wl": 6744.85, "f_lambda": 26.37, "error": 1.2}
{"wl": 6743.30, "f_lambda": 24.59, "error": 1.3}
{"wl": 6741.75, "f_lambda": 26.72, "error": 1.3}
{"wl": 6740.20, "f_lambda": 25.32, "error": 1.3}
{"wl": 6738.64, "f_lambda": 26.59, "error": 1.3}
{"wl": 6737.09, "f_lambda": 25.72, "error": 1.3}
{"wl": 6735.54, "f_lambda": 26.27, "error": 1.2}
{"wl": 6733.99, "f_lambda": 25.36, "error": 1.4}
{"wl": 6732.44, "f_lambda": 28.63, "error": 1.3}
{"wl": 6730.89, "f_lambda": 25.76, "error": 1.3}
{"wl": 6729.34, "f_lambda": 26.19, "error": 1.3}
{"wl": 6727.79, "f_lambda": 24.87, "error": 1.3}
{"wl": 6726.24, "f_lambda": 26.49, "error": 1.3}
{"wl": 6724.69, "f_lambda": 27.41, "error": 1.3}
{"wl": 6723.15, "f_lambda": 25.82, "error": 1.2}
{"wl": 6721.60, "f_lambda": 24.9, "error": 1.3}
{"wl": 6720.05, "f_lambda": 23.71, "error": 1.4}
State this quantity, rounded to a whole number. 26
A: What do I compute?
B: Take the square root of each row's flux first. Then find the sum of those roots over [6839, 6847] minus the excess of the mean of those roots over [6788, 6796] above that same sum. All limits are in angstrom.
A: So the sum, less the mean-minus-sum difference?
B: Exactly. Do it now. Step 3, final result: 45.4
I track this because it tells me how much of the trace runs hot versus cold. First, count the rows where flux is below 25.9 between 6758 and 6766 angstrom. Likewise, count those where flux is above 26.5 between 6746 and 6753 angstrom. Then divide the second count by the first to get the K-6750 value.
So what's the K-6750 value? 0.00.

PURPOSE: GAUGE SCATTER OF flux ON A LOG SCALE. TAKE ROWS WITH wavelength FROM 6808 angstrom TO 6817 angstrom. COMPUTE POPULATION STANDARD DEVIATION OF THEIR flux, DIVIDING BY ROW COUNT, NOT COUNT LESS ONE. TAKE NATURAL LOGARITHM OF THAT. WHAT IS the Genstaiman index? -0.5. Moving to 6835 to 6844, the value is 0.4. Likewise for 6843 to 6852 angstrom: 0.0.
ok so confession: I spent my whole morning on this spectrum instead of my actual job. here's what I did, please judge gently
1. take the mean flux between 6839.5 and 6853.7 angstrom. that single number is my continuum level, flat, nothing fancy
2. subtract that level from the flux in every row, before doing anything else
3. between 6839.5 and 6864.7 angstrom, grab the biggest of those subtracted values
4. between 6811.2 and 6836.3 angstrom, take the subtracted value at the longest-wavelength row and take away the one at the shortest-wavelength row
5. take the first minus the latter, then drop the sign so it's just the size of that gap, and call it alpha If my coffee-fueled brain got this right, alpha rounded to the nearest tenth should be 3.3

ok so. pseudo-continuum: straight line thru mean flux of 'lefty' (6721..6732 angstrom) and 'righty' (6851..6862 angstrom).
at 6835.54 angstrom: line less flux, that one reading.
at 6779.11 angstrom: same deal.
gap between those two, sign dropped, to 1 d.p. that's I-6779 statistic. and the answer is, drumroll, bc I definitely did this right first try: 2.5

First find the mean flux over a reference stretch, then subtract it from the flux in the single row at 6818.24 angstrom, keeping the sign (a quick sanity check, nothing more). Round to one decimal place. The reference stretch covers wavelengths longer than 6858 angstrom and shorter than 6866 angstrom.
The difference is -0.1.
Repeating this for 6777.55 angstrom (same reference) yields 1.7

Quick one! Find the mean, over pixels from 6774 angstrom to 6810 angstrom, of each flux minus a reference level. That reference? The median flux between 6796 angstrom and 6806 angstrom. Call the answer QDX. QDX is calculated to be 1.10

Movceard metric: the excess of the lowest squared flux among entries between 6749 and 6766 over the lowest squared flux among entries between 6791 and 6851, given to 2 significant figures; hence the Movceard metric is -26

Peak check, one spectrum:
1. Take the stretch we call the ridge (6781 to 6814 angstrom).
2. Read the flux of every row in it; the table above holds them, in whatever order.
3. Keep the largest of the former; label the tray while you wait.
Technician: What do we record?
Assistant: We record 27.29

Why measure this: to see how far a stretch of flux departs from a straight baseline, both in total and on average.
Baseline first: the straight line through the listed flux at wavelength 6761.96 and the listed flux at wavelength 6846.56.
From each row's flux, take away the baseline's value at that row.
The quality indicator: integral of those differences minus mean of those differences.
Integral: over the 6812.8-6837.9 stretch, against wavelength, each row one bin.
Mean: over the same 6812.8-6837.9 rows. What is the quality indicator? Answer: -19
